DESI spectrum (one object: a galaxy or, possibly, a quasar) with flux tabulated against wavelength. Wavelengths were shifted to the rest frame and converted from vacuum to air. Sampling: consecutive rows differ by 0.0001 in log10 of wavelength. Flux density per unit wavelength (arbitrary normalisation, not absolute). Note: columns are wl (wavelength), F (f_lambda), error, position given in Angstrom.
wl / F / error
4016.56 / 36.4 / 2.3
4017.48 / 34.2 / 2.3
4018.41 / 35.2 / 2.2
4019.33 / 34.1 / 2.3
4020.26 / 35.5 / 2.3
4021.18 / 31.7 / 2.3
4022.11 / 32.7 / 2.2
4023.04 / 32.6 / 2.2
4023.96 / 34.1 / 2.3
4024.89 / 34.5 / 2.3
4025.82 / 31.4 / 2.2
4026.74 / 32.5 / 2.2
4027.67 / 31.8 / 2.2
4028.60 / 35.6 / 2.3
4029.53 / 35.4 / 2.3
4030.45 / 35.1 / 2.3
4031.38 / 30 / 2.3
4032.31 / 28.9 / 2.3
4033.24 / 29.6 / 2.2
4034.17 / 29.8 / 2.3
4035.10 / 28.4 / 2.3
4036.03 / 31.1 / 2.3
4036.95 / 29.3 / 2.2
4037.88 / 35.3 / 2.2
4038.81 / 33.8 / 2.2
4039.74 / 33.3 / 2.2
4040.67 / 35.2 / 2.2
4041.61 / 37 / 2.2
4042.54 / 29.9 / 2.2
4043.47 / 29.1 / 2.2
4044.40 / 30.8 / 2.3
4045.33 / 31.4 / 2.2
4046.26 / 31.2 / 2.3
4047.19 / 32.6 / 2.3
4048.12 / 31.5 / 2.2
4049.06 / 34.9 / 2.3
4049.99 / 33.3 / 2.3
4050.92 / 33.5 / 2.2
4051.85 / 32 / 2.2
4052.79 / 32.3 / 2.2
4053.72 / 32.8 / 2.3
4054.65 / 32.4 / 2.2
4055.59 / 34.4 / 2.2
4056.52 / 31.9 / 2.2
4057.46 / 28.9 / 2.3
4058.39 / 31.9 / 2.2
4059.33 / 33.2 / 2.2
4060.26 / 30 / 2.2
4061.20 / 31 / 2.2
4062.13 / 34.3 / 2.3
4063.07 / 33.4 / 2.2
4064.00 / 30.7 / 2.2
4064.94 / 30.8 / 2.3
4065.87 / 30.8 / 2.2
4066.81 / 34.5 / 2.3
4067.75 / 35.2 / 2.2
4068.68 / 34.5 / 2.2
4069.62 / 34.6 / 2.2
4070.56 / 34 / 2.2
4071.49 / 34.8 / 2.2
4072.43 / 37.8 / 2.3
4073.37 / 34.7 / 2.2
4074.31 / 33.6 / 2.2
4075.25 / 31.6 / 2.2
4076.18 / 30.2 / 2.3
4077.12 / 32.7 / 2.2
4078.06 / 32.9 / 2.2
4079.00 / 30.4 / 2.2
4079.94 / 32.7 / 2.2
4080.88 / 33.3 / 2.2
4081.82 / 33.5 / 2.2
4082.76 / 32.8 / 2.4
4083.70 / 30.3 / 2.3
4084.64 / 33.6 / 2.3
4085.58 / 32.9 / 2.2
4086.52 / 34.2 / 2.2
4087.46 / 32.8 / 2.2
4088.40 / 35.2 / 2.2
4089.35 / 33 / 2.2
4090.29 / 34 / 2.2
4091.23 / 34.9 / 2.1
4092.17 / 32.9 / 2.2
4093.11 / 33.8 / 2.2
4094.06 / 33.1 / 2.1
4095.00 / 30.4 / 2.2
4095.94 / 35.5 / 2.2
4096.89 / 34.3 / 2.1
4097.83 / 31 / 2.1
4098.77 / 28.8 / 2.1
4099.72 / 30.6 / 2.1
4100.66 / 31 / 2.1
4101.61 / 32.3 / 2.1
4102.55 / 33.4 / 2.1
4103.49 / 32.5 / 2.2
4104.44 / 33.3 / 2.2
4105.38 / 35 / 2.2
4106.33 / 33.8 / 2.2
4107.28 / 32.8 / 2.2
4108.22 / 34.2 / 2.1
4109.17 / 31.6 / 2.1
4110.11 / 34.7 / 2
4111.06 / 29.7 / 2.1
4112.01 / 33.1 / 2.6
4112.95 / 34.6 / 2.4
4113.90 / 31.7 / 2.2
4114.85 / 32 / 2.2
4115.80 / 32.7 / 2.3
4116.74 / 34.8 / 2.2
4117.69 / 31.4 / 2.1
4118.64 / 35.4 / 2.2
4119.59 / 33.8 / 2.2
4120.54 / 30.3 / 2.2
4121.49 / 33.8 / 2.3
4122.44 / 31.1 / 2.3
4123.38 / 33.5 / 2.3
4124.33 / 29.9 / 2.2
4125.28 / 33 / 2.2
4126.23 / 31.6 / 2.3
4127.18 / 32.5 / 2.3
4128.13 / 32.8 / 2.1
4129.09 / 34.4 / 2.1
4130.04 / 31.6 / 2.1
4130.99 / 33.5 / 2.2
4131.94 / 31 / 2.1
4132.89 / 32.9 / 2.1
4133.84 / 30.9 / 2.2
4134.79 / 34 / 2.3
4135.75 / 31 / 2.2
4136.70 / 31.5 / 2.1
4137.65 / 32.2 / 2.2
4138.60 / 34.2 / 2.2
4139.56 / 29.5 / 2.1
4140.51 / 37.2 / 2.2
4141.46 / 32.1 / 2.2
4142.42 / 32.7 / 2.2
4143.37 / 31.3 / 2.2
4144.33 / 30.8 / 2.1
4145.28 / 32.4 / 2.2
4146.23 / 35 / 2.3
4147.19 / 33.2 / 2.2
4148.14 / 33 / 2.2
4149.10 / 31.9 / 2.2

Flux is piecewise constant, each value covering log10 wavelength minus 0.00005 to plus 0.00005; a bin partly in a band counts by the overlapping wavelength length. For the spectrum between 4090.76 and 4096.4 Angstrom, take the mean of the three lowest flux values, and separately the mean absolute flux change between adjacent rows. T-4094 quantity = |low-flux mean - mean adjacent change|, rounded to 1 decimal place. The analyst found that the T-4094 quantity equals 29.9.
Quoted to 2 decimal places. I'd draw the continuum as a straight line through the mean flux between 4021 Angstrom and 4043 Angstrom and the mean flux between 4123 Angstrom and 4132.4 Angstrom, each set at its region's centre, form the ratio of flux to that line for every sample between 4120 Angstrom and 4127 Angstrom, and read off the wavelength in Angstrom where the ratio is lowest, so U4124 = 4124.33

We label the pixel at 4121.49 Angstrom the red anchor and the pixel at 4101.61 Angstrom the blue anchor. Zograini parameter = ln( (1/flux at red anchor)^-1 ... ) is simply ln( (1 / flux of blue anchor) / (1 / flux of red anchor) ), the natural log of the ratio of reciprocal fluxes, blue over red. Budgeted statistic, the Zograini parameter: 0.045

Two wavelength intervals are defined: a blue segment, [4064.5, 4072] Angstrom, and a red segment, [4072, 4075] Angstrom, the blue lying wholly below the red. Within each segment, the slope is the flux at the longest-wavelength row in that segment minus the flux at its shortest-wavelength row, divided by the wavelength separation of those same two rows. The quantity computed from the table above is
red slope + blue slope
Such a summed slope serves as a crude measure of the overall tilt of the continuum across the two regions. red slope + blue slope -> -1.6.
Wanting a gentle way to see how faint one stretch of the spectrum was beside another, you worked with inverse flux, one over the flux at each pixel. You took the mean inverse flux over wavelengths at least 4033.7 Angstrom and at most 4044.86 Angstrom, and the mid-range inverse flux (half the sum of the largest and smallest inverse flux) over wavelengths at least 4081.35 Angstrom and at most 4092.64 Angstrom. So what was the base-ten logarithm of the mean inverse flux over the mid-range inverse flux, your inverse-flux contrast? 0.012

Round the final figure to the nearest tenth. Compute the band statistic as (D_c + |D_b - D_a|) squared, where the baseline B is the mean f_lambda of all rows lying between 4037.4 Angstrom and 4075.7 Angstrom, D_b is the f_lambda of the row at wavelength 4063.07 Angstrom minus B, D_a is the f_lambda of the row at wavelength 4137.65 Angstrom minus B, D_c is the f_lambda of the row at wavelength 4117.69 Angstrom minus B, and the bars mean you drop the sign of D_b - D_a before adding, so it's 0.1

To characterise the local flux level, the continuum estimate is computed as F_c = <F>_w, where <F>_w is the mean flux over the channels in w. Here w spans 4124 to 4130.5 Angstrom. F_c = 32.3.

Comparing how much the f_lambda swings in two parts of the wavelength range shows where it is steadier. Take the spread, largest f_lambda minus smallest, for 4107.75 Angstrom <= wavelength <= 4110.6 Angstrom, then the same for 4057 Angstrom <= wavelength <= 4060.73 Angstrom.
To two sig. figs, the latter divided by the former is 1.4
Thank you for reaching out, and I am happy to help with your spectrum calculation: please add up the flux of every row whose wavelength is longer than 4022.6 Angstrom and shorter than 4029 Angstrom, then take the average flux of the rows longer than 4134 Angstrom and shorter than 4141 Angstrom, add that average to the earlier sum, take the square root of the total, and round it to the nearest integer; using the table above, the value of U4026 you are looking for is 16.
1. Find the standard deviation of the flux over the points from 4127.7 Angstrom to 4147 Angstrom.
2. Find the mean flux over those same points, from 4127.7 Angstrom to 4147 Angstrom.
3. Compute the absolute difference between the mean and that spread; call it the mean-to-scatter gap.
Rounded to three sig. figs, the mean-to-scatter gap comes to 30.8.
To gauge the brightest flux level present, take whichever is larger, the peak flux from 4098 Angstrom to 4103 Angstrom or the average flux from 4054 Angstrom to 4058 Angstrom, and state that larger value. 33.4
